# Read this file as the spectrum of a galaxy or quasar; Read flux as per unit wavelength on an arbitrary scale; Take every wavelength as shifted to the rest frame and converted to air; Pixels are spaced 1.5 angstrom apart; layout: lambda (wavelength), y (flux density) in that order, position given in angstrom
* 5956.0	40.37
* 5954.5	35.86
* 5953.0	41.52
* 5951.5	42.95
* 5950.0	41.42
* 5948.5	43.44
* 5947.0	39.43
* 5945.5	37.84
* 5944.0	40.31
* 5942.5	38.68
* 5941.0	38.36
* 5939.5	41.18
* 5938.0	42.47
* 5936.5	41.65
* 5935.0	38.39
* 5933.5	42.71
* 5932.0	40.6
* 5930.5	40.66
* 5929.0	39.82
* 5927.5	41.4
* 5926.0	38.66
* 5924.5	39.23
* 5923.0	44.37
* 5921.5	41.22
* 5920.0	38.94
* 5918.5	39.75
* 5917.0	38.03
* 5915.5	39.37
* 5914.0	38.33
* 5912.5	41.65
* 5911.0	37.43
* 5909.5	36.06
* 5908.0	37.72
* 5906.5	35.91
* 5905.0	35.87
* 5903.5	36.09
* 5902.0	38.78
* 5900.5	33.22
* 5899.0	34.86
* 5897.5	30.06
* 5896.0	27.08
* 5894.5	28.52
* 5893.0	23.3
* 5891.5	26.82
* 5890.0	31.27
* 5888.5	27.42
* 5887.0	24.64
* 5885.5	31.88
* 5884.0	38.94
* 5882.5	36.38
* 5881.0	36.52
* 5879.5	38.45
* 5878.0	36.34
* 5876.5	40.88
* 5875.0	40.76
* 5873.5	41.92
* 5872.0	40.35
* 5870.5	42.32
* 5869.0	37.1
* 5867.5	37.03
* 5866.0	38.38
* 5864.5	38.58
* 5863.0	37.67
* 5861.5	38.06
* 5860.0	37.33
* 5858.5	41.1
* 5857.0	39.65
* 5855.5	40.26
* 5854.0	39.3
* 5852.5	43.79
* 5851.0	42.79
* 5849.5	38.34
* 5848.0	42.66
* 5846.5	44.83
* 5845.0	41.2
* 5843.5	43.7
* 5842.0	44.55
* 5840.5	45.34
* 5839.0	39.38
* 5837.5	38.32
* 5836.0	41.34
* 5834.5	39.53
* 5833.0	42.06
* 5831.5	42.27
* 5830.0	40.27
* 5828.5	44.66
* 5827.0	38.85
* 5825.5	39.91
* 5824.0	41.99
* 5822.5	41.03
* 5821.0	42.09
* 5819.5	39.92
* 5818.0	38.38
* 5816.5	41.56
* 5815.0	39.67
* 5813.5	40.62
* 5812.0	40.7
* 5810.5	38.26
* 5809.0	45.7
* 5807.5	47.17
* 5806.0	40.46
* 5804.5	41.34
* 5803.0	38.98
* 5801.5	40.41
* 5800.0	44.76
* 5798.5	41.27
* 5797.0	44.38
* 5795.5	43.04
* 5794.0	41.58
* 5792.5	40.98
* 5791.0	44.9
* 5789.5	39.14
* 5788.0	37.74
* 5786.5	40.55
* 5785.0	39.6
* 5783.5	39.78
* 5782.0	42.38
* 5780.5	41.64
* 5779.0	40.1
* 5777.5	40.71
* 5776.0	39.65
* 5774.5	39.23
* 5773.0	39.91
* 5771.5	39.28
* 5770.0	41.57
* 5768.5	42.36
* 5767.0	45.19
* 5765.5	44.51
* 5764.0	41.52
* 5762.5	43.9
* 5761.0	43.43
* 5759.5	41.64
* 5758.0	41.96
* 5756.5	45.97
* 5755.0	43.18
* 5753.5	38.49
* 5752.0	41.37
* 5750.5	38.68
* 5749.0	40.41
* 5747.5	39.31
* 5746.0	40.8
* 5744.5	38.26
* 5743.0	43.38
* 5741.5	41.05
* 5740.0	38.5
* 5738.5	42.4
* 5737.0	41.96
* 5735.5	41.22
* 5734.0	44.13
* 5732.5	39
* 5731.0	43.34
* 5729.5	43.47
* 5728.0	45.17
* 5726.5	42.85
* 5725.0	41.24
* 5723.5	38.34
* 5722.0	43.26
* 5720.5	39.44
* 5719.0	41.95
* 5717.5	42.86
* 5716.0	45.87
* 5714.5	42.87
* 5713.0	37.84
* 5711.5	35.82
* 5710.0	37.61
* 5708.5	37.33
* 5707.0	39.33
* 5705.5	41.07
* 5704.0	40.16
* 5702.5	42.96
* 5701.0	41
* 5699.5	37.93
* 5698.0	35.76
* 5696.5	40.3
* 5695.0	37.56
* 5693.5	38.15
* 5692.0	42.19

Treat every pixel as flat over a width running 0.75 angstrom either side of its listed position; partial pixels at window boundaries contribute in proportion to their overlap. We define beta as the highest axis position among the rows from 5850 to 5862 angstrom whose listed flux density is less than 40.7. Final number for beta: 5861.5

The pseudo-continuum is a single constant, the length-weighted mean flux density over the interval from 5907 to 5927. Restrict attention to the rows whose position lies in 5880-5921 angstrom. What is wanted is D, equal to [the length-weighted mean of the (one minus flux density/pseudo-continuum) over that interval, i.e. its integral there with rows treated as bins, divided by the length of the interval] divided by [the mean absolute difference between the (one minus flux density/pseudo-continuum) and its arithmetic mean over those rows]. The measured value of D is 1.15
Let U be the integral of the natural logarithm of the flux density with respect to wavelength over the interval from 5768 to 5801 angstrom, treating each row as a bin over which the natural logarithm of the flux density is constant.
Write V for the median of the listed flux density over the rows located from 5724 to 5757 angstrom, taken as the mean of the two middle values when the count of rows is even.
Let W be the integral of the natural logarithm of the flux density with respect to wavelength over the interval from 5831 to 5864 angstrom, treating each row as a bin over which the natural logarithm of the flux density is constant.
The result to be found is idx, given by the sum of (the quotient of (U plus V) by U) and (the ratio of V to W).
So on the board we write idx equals 1.67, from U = 122.6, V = 41.3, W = 123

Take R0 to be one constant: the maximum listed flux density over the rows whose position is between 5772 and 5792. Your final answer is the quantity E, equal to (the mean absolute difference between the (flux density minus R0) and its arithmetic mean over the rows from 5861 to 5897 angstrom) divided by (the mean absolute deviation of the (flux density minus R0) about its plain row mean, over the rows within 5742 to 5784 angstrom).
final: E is 3.0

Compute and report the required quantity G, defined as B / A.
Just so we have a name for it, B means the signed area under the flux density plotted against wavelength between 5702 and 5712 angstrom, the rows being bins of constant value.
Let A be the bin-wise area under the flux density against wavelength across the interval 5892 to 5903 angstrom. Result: 1.15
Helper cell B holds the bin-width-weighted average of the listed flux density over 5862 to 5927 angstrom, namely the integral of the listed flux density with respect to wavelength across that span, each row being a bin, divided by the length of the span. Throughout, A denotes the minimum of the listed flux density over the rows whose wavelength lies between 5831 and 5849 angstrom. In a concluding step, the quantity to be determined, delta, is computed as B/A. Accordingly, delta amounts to 0.95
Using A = 38.32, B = 36.3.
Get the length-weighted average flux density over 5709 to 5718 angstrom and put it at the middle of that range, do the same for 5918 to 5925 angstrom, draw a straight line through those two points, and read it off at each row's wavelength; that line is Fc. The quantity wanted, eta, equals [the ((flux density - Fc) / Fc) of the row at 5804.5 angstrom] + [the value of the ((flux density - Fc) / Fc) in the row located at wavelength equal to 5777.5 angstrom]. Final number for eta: 0.03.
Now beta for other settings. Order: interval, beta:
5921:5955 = 5954.5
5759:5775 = 5774.5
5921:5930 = 5929.0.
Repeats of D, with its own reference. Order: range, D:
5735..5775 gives -1.32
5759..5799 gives -1.40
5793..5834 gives -1.32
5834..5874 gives -0.59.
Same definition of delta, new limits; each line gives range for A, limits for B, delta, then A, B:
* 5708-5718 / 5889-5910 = 0.91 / 35.82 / 32.4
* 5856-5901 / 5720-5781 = 1.78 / 23.3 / 41.5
